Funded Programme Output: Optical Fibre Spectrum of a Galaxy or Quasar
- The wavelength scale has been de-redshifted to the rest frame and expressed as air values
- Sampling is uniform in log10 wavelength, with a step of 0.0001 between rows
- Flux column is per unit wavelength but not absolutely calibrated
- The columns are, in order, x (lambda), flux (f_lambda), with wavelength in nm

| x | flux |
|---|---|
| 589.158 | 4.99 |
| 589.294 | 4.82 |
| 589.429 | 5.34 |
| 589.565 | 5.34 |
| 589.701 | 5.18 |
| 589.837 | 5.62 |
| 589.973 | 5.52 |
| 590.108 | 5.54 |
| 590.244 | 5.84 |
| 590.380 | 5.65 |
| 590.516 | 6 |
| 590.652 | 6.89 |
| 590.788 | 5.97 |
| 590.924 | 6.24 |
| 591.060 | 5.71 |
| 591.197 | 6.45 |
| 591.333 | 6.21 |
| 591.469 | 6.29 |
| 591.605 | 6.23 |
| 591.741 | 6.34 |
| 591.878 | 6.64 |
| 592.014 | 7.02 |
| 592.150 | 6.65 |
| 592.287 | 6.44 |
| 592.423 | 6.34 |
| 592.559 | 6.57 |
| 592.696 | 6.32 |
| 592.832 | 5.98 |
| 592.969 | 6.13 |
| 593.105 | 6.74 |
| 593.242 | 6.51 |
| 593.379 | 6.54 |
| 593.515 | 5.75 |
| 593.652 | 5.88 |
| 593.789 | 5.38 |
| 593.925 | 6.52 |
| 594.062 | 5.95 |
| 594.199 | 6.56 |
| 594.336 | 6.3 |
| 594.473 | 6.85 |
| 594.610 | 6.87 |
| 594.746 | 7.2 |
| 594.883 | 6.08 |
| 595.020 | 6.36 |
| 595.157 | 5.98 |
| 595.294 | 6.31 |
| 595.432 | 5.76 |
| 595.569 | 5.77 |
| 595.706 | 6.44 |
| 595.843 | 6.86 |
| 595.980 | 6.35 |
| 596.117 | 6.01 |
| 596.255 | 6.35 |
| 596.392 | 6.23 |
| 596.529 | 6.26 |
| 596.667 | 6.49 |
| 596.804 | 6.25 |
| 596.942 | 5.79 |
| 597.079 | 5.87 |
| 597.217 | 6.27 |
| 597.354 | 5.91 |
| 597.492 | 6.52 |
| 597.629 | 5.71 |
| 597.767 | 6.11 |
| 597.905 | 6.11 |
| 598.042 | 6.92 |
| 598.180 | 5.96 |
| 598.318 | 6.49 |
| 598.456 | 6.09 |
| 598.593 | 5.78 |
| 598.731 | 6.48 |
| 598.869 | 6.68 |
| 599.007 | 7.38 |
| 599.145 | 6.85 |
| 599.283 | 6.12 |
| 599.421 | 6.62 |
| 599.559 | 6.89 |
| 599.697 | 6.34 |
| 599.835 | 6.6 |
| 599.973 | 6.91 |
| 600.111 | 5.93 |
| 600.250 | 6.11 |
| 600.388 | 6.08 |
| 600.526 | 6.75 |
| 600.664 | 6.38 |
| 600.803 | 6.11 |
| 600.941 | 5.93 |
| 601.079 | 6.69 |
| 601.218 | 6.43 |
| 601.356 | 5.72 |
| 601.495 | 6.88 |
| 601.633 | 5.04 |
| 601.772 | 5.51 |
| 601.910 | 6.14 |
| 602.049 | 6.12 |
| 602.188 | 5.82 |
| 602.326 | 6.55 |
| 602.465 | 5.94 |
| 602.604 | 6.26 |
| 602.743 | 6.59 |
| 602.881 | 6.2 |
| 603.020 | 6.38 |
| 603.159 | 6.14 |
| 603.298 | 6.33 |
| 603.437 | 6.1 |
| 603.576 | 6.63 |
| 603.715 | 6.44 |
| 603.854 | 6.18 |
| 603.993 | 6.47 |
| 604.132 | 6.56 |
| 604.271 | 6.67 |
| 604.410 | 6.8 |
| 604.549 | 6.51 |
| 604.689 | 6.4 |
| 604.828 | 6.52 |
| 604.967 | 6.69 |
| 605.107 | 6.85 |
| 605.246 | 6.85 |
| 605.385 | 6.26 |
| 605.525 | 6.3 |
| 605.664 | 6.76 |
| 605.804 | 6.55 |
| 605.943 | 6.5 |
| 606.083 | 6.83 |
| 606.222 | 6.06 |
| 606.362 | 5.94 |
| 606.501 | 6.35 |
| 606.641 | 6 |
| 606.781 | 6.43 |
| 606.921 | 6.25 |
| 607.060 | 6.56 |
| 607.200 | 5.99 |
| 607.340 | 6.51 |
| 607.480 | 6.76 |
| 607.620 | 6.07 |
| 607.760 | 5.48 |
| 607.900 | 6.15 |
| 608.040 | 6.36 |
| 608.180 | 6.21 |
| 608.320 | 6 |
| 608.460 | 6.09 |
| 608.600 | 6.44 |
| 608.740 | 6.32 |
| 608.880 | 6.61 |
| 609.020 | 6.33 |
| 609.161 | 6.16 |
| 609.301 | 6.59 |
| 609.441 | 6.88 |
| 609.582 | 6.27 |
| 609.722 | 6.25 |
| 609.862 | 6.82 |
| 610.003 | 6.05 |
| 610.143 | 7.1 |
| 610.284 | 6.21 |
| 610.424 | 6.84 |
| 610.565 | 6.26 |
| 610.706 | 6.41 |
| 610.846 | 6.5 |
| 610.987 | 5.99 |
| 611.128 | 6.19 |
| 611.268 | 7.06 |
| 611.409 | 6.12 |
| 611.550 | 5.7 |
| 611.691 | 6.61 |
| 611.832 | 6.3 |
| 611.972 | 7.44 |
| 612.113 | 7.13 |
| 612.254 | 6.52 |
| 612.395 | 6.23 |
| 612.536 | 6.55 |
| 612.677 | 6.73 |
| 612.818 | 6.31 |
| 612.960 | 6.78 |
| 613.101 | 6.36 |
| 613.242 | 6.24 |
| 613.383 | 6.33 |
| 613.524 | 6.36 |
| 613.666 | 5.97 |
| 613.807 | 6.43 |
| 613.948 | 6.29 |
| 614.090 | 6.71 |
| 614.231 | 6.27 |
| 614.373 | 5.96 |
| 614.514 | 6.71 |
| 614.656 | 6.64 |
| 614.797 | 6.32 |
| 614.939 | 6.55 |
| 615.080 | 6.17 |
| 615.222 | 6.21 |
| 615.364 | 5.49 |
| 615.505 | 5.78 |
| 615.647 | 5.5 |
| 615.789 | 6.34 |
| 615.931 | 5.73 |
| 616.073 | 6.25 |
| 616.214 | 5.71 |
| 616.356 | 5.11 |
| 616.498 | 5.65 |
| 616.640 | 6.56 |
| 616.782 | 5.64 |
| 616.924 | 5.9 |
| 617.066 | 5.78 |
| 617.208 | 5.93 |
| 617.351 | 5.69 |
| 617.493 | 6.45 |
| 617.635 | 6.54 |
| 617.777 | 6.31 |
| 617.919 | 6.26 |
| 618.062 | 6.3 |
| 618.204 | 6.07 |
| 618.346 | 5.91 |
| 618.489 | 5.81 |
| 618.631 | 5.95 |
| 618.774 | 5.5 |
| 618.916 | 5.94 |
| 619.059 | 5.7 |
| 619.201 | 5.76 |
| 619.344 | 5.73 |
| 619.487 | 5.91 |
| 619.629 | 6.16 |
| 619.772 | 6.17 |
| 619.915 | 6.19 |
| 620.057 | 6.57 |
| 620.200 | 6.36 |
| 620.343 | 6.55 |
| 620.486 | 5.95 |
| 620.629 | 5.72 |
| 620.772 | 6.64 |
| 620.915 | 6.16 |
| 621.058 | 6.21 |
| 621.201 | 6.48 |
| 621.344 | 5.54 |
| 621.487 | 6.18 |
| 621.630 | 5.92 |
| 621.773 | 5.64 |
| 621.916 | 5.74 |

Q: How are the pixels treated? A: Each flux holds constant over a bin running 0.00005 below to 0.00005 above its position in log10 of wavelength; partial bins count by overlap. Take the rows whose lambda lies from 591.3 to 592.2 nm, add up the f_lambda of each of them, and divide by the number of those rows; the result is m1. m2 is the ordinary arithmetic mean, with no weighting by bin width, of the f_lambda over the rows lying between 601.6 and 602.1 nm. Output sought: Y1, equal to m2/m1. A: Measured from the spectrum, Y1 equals 0.88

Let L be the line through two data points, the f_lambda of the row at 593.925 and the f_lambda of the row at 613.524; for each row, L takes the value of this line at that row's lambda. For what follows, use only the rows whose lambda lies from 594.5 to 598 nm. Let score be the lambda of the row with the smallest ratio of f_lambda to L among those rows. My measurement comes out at 597.629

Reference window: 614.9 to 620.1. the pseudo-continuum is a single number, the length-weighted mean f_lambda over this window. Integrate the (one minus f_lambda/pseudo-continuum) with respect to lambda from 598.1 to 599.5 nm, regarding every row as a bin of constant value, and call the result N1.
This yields -0.11 nm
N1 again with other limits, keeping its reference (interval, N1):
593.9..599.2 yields -0.31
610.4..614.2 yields -0.30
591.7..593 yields -0.10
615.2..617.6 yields 0.04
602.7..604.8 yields -0.16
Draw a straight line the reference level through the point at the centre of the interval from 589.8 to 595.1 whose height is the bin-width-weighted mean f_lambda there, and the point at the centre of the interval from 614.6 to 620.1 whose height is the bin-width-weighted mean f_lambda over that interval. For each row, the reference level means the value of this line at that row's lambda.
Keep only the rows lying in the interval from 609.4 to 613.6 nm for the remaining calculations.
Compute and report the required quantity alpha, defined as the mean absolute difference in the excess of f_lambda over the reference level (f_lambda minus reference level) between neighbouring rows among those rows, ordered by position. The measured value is 0.48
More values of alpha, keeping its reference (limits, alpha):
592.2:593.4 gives 0.24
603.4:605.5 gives 0.22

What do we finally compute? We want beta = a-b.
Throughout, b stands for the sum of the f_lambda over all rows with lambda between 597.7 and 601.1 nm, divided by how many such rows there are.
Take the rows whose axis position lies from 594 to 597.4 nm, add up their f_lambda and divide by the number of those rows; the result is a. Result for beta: -0.13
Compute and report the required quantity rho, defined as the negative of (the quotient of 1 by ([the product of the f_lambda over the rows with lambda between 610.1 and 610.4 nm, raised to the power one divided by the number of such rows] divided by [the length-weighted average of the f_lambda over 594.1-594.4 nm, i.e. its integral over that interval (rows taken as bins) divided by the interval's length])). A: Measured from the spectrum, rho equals -0.96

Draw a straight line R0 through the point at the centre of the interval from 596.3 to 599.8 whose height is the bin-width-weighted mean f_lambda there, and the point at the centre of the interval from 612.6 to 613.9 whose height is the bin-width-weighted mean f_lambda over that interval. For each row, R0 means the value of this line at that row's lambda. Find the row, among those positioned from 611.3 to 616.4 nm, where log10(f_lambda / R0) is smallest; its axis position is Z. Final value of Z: 616.356 nm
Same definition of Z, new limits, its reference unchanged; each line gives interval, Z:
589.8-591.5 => 589.973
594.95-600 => 597.629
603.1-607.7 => 606.362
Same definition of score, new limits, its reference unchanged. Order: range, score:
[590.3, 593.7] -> 590.380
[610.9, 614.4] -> 611.550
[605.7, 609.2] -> 607.760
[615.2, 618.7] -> 616.356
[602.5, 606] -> 603.437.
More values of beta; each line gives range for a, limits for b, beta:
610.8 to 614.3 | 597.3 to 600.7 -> 0.06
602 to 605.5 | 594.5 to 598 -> 0.18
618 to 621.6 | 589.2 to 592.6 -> 0.02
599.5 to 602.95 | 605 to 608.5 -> -0.09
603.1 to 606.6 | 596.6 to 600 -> 0.10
